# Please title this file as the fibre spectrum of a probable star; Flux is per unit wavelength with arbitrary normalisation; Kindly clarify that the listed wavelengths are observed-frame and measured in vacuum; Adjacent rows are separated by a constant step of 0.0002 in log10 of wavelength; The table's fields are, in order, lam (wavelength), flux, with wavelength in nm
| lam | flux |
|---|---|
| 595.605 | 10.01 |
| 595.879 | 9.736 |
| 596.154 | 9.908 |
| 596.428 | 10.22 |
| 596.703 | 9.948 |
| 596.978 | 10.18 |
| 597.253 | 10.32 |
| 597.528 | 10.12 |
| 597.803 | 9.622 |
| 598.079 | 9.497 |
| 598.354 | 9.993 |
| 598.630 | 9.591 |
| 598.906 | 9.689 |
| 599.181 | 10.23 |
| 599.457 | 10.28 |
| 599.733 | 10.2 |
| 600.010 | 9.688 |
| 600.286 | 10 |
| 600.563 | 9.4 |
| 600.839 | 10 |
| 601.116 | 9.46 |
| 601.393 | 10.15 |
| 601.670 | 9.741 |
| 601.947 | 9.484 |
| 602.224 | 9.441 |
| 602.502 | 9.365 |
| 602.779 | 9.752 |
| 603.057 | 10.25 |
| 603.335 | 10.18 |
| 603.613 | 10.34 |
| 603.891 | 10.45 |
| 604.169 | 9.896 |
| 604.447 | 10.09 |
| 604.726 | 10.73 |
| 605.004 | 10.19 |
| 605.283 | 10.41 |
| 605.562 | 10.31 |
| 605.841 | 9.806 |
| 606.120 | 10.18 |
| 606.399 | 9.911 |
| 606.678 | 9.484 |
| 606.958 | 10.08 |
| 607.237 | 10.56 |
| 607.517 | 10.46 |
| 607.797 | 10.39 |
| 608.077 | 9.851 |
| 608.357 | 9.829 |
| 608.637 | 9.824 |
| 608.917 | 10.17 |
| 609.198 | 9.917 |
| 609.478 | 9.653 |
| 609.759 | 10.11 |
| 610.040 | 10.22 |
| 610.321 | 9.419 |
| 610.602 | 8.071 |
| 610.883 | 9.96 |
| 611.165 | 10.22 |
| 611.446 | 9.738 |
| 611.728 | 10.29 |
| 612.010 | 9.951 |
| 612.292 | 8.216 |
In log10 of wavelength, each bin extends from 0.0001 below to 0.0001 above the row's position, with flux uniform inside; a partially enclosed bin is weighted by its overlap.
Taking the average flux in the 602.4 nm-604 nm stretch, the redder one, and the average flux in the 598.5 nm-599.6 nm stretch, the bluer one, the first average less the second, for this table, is 0.11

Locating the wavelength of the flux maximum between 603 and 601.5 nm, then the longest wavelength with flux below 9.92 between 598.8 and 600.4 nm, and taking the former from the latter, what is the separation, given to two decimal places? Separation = -2.77 nm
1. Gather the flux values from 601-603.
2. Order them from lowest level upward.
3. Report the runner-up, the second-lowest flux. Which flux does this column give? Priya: 9.441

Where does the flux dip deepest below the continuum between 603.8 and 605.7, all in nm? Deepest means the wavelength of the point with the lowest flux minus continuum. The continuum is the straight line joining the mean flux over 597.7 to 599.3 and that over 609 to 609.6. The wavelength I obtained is 604.169 nm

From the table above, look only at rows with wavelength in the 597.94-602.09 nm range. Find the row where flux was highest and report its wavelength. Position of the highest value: 599.457 nm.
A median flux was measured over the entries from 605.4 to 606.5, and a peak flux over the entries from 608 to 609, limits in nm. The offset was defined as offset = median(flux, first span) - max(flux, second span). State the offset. -0.12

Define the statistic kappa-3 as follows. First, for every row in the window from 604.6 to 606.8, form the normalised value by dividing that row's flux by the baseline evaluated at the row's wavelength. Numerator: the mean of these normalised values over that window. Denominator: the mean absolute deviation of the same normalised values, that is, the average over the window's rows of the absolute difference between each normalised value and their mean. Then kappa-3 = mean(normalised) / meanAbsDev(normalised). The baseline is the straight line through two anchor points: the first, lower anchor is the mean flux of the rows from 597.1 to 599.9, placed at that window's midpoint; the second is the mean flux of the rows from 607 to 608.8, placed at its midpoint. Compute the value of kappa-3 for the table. 33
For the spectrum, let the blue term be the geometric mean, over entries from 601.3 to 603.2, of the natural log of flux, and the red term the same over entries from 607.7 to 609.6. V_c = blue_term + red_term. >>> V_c 4.57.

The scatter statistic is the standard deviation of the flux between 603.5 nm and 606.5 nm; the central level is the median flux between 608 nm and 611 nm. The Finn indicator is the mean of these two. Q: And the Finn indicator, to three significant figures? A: 5.06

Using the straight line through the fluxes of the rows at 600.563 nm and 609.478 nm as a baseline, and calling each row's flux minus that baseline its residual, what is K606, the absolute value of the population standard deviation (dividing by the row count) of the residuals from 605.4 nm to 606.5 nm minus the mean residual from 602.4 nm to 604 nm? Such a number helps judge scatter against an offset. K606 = 0.38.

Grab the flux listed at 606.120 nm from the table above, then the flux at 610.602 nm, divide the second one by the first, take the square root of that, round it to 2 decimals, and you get 0.89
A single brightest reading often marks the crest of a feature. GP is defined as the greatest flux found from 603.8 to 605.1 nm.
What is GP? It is 10.73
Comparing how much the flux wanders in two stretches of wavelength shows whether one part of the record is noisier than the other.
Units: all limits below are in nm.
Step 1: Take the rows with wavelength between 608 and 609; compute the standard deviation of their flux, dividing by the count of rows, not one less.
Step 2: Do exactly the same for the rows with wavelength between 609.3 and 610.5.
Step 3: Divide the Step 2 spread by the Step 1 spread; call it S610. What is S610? 2.3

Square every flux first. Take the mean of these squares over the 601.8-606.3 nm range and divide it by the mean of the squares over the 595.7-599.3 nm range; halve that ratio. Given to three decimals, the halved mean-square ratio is 0.513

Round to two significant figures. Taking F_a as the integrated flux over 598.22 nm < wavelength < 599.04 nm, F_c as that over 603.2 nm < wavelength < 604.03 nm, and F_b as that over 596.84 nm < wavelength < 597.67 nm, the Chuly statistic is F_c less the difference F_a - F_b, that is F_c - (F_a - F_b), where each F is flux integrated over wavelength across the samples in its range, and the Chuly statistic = 9.0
